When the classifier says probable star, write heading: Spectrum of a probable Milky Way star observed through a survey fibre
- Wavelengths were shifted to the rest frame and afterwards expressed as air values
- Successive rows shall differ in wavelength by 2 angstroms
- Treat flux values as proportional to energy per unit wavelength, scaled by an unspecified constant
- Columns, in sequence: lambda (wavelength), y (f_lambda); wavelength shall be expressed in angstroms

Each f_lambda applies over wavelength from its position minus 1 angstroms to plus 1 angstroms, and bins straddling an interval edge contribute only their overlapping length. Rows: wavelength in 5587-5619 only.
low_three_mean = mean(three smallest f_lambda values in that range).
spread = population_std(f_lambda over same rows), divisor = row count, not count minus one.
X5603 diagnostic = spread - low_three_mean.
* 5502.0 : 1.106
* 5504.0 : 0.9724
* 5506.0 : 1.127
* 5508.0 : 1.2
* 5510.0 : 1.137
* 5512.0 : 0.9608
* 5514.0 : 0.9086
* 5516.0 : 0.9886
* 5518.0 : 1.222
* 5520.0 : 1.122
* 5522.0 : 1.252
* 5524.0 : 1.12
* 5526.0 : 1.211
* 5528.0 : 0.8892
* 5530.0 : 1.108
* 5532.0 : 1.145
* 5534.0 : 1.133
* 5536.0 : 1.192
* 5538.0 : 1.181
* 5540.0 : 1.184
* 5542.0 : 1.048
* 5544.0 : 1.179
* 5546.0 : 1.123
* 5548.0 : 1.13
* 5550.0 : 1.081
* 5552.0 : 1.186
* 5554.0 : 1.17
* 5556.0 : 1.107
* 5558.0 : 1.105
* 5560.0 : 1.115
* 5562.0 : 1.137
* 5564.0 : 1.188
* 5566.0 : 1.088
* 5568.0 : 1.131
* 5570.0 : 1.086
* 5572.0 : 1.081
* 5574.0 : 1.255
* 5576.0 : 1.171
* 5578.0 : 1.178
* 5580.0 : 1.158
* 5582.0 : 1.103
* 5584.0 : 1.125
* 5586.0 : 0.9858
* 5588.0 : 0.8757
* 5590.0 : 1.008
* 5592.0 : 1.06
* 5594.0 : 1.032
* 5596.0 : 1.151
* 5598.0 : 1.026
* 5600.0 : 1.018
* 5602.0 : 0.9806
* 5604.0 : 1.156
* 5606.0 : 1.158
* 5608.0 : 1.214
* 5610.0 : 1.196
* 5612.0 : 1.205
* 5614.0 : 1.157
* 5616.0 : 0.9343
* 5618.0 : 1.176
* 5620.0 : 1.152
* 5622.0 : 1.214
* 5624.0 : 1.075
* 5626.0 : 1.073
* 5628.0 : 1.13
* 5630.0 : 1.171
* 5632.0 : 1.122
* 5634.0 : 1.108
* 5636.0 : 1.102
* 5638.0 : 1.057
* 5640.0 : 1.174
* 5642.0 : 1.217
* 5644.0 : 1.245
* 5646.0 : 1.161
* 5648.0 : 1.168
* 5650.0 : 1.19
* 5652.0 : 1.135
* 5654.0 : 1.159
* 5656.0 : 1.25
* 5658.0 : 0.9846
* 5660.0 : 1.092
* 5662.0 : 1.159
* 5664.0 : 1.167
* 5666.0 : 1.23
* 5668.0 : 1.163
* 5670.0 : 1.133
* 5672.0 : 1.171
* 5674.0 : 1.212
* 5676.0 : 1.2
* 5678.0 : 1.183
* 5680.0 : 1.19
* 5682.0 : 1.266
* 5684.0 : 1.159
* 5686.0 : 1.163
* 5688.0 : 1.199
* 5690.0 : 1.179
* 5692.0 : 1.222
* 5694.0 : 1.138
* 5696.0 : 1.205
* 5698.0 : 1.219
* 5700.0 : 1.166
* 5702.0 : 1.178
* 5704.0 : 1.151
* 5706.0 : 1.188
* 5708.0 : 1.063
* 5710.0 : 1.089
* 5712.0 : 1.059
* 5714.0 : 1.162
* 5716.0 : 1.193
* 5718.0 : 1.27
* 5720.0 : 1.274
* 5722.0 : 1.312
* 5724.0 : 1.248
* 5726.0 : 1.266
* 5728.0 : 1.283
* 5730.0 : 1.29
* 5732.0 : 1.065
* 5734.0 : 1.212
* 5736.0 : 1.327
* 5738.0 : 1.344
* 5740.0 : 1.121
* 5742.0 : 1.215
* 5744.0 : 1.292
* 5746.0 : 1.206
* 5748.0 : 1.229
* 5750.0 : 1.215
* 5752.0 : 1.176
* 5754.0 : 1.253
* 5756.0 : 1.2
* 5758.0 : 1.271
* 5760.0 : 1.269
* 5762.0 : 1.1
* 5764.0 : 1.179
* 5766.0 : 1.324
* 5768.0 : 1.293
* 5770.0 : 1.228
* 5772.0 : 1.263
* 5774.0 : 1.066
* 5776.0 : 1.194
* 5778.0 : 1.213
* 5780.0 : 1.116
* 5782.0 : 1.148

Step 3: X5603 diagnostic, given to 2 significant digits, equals -0.83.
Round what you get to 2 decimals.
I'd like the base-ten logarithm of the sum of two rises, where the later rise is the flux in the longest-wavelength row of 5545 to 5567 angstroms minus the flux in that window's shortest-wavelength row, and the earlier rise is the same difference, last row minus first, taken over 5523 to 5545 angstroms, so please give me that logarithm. -1.62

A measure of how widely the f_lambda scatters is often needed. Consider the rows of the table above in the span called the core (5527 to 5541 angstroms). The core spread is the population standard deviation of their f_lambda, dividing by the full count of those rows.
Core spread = 0.098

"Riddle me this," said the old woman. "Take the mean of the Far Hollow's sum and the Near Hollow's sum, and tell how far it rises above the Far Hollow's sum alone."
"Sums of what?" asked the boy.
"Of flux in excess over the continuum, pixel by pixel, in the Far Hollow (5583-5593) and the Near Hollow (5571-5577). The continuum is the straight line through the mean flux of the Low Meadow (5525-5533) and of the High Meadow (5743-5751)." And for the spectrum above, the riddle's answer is 0.4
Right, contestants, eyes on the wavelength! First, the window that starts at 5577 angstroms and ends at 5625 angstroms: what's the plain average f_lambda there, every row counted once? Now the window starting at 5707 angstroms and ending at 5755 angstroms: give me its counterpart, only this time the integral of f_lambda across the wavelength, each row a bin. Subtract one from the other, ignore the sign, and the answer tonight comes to 57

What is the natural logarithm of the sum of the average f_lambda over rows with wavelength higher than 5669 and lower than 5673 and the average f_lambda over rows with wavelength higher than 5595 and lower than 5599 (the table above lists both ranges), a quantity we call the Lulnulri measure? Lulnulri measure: 0.807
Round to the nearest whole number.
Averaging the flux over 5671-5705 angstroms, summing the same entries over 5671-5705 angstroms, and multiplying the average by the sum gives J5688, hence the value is 24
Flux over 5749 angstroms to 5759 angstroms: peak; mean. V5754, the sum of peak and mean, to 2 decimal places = 2.49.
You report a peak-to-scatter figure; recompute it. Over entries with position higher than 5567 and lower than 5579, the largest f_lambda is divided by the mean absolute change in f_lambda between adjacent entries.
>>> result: 20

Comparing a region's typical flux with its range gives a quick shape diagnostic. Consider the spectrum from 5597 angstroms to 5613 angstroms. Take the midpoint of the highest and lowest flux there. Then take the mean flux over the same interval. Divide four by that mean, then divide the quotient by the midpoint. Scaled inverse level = 3.3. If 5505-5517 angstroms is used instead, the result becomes 3.6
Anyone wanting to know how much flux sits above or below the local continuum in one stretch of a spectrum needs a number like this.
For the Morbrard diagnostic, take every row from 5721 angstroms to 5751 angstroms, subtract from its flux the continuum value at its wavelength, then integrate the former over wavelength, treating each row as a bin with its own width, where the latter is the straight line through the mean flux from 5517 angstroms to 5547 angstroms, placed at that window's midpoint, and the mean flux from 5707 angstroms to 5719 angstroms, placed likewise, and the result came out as 3.1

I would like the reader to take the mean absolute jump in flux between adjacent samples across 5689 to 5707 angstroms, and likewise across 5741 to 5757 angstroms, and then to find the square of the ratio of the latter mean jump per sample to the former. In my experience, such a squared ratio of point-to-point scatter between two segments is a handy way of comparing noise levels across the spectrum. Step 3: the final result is 1.6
